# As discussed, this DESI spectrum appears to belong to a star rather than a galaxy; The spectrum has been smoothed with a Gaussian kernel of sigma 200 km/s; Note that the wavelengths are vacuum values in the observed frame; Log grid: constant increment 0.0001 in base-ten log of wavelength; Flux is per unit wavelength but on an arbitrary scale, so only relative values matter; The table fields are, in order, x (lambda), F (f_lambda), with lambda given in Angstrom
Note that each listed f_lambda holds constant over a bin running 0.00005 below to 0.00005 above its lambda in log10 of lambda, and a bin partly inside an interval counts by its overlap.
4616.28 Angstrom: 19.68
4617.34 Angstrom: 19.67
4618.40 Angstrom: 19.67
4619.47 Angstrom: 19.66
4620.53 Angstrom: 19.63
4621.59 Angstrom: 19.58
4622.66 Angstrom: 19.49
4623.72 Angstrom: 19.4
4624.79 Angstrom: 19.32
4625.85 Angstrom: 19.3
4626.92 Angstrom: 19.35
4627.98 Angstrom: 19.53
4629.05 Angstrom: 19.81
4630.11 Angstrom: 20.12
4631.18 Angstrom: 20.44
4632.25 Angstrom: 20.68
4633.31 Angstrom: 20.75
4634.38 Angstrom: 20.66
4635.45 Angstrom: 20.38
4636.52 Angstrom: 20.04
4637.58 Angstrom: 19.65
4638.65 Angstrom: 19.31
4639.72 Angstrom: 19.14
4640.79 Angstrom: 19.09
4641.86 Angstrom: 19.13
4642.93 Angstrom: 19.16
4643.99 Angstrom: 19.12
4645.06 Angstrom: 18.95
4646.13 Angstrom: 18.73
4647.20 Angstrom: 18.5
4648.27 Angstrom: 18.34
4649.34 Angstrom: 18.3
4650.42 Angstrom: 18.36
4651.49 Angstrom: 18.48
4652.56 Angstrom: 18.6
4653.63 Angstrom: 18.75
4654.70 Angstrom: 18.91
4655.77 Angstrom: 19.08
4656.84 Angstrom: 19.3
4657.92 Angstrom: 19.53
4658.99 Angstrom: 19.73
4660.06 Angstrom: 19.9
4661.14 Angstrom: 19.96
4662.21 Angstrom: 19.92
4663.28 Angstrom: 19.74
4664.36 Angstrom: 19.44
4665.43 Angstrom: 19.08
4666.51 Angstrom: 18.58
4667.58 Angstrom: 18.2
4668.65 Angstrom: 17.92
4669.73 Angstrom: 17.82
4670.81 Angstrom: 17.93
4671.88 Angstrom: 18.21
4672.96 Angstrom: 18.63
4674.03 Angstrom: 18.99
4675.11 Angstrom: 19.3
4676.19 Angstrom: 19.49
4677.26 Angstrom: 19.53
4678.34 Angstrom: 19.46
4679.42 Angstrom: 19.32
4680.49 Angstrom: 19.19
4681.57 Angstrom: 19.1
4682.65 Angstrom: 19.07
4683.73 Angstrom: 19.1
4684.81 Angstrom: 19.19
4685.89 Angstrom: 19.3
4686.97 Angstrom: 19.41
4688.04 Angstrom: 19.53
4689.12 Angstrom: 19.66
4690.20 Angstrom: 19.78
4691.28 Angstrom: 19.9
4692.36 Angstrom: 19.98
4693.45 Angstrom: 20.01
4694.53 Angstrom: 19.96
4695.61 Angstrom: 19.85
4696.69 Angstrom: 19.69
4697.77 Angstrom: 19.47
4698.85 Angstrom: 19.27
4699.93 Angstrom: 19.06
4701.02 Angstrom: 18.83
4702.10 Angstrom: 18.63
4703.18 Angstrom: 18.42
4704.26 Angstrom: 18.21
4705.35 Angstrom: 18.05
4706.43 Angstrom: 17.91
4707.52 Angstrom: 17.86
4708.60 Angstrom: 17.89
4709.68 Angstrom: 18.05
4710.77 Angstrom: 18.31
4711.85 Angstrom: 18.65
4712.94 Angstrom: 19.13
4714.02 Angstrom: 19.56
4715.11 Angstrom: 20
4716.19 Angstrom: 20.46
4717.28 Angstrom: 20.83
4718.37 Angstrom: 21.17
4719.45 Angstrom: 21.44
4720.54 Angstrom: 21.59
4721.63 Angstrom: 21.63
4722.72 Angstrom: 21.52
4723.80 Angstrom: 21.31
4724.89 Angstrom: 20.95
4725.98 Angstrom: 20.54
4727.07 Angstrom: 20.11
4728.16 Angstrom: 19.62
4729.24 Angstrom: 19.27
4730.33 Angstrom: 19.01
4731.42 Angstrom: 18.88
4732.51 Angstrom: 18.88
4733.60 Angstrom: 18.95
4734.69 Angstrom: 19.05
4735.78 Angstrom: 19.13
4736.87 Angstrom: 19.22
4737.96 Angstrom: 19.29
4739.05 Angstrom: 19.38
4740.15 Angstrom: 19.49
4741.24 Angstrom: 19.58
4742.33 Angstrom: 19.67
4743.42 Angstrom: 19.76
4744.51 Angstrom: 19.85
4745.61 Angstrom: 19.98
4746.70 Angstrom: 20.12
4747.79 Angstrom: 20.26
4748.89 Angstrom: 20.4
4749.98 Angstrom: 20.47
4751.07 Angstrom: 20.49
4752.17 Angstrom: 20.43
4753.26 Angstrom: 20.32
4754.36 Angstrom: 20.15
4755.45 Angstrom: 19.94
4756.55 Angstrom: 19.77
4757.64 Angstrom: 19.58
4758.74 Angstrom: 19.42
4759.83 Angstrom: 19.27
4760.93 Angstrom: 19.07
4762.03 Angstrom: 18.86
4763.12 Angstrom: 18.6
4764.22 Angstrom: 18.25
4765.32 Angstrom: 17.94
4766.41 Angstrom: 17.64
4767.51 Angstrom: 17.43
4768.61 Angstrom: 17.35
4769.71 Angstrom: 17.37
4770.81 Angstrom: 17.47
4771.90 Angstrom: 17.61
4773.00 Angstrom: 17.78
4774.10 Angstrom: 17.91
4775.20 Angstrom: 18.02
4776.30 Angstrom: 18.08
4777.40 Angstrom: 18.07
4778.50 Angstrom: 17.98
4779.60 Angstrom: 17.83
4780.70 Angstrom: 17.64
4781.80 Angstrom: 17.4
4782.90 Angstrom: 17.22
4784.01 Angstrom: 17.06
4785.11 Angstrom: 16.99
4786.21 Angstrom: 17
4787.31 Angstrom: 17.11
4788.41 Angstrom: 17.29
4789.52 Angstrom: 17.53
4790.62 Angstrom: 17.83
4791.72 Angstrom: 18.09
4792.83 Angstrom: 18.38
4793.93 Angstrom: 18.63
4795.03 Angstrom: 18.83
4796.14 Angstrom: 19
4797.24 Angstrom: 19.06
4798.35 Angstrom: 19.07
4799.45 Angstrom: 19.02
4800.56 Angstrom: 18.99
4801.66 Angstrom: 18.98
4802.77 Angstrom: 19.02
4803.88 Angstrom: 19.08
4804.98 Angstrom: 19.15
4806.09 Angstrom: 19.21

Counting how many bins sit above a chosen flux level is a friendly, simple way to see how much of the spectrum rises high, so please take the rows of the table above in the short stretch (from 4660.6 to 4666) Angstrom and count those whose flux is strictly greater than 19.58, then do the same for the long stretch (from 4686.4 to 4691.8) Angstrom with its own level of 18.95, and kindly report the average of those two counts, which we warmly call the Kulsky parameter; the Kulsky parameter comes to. 4.0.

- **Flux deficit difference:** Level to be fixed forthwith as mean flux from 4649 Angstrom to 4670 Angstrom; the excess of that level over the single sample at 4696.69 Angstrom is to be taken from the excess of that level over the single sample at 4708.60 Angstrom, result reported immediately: 1.8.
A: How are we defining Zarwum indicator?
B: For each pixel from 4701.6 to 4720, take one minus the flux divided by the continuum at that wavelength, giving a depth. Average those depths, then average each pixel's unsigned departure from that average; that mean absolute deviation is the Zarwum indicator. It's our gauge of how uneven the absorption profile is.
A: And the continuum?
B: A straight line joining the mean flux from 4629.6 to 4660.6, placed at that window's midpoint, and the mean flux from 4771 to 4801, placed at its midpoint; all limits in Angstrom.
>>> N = 0.059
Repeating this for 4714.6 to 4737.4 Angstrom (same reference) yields 0.047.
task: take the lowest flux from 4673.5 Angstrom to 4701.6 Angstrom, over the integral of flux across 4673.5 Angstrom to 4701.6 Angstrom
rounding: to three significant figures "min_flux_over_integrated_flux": 0.0345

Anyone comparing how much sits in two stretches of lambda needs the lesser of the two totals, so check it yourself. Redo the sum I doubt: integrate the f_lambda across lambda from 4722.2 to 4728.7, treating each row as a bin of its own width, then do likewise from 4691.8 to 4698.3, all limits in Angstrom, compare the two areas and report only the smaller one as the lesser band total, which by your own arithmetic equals 129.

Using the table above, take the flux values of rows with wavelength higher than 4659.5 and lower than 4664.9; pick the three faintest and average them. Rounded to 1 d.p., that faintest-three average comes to 19.7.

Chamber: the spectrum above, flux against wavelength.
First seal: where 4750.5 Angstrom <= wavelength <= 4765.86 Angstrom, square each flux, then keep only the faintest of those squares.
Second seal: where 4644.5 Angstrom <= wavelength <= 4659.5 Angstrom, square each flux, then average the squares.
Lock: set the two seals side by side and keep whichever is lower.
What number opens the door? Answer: 322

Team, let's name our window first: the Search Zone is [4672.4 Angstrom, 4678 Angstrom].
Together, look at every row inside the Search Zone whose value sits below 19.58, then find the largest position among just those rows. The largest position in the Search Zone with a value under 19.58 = 4677.26 Angstrom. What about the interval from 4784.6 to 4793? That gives 4792.83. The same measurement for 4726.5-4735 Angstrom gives 4734.69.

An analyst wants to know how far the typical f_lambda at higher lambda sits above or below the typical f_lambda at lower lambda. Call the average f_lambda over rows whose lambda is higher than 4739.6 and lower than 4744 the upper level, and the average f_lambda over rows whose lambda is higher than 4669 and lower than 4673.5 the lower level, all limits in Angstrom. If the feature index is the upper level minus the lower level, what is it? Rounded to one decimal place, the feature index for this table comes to 1.5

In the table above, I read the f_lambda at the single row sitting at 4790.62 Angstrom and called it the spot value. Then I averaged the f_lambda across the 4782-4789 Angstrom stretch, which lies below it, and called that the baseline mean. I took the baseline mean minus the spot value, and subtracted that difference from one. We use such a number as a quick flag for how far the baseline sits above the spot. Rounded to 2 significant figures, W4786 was 1.7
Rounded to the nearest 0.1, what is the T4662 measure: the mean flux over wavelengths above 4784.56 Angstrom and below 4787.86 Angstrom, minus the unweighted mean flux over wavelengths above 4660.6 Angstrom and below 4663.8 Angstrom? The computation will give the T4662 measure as -2.8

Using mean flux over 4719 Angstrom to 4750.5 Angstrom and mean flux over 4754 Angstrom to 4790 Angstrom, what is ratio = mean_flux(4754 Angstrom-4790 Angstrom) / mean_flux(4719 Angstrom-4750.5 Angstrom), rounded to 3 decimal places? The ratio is 0.905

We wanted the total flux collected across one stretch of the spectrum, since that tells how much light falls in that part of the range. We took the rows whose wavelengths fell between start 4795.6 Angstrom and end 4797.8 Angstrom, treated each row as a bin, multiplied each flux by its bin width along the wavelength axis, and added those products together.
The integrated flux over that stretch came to 42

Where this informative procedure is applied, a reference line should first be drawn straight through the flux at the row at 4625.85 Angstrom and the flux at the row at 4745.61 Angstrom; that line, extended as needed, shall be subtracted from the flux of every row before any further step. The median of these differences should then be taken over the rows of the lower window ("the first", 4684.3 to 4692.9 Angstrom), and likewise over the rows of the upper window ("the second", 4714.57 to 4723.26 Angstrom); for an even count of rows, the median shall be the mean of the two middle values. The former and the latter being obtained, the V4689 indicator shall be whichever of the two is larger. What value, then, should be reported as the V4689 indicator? 1.5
